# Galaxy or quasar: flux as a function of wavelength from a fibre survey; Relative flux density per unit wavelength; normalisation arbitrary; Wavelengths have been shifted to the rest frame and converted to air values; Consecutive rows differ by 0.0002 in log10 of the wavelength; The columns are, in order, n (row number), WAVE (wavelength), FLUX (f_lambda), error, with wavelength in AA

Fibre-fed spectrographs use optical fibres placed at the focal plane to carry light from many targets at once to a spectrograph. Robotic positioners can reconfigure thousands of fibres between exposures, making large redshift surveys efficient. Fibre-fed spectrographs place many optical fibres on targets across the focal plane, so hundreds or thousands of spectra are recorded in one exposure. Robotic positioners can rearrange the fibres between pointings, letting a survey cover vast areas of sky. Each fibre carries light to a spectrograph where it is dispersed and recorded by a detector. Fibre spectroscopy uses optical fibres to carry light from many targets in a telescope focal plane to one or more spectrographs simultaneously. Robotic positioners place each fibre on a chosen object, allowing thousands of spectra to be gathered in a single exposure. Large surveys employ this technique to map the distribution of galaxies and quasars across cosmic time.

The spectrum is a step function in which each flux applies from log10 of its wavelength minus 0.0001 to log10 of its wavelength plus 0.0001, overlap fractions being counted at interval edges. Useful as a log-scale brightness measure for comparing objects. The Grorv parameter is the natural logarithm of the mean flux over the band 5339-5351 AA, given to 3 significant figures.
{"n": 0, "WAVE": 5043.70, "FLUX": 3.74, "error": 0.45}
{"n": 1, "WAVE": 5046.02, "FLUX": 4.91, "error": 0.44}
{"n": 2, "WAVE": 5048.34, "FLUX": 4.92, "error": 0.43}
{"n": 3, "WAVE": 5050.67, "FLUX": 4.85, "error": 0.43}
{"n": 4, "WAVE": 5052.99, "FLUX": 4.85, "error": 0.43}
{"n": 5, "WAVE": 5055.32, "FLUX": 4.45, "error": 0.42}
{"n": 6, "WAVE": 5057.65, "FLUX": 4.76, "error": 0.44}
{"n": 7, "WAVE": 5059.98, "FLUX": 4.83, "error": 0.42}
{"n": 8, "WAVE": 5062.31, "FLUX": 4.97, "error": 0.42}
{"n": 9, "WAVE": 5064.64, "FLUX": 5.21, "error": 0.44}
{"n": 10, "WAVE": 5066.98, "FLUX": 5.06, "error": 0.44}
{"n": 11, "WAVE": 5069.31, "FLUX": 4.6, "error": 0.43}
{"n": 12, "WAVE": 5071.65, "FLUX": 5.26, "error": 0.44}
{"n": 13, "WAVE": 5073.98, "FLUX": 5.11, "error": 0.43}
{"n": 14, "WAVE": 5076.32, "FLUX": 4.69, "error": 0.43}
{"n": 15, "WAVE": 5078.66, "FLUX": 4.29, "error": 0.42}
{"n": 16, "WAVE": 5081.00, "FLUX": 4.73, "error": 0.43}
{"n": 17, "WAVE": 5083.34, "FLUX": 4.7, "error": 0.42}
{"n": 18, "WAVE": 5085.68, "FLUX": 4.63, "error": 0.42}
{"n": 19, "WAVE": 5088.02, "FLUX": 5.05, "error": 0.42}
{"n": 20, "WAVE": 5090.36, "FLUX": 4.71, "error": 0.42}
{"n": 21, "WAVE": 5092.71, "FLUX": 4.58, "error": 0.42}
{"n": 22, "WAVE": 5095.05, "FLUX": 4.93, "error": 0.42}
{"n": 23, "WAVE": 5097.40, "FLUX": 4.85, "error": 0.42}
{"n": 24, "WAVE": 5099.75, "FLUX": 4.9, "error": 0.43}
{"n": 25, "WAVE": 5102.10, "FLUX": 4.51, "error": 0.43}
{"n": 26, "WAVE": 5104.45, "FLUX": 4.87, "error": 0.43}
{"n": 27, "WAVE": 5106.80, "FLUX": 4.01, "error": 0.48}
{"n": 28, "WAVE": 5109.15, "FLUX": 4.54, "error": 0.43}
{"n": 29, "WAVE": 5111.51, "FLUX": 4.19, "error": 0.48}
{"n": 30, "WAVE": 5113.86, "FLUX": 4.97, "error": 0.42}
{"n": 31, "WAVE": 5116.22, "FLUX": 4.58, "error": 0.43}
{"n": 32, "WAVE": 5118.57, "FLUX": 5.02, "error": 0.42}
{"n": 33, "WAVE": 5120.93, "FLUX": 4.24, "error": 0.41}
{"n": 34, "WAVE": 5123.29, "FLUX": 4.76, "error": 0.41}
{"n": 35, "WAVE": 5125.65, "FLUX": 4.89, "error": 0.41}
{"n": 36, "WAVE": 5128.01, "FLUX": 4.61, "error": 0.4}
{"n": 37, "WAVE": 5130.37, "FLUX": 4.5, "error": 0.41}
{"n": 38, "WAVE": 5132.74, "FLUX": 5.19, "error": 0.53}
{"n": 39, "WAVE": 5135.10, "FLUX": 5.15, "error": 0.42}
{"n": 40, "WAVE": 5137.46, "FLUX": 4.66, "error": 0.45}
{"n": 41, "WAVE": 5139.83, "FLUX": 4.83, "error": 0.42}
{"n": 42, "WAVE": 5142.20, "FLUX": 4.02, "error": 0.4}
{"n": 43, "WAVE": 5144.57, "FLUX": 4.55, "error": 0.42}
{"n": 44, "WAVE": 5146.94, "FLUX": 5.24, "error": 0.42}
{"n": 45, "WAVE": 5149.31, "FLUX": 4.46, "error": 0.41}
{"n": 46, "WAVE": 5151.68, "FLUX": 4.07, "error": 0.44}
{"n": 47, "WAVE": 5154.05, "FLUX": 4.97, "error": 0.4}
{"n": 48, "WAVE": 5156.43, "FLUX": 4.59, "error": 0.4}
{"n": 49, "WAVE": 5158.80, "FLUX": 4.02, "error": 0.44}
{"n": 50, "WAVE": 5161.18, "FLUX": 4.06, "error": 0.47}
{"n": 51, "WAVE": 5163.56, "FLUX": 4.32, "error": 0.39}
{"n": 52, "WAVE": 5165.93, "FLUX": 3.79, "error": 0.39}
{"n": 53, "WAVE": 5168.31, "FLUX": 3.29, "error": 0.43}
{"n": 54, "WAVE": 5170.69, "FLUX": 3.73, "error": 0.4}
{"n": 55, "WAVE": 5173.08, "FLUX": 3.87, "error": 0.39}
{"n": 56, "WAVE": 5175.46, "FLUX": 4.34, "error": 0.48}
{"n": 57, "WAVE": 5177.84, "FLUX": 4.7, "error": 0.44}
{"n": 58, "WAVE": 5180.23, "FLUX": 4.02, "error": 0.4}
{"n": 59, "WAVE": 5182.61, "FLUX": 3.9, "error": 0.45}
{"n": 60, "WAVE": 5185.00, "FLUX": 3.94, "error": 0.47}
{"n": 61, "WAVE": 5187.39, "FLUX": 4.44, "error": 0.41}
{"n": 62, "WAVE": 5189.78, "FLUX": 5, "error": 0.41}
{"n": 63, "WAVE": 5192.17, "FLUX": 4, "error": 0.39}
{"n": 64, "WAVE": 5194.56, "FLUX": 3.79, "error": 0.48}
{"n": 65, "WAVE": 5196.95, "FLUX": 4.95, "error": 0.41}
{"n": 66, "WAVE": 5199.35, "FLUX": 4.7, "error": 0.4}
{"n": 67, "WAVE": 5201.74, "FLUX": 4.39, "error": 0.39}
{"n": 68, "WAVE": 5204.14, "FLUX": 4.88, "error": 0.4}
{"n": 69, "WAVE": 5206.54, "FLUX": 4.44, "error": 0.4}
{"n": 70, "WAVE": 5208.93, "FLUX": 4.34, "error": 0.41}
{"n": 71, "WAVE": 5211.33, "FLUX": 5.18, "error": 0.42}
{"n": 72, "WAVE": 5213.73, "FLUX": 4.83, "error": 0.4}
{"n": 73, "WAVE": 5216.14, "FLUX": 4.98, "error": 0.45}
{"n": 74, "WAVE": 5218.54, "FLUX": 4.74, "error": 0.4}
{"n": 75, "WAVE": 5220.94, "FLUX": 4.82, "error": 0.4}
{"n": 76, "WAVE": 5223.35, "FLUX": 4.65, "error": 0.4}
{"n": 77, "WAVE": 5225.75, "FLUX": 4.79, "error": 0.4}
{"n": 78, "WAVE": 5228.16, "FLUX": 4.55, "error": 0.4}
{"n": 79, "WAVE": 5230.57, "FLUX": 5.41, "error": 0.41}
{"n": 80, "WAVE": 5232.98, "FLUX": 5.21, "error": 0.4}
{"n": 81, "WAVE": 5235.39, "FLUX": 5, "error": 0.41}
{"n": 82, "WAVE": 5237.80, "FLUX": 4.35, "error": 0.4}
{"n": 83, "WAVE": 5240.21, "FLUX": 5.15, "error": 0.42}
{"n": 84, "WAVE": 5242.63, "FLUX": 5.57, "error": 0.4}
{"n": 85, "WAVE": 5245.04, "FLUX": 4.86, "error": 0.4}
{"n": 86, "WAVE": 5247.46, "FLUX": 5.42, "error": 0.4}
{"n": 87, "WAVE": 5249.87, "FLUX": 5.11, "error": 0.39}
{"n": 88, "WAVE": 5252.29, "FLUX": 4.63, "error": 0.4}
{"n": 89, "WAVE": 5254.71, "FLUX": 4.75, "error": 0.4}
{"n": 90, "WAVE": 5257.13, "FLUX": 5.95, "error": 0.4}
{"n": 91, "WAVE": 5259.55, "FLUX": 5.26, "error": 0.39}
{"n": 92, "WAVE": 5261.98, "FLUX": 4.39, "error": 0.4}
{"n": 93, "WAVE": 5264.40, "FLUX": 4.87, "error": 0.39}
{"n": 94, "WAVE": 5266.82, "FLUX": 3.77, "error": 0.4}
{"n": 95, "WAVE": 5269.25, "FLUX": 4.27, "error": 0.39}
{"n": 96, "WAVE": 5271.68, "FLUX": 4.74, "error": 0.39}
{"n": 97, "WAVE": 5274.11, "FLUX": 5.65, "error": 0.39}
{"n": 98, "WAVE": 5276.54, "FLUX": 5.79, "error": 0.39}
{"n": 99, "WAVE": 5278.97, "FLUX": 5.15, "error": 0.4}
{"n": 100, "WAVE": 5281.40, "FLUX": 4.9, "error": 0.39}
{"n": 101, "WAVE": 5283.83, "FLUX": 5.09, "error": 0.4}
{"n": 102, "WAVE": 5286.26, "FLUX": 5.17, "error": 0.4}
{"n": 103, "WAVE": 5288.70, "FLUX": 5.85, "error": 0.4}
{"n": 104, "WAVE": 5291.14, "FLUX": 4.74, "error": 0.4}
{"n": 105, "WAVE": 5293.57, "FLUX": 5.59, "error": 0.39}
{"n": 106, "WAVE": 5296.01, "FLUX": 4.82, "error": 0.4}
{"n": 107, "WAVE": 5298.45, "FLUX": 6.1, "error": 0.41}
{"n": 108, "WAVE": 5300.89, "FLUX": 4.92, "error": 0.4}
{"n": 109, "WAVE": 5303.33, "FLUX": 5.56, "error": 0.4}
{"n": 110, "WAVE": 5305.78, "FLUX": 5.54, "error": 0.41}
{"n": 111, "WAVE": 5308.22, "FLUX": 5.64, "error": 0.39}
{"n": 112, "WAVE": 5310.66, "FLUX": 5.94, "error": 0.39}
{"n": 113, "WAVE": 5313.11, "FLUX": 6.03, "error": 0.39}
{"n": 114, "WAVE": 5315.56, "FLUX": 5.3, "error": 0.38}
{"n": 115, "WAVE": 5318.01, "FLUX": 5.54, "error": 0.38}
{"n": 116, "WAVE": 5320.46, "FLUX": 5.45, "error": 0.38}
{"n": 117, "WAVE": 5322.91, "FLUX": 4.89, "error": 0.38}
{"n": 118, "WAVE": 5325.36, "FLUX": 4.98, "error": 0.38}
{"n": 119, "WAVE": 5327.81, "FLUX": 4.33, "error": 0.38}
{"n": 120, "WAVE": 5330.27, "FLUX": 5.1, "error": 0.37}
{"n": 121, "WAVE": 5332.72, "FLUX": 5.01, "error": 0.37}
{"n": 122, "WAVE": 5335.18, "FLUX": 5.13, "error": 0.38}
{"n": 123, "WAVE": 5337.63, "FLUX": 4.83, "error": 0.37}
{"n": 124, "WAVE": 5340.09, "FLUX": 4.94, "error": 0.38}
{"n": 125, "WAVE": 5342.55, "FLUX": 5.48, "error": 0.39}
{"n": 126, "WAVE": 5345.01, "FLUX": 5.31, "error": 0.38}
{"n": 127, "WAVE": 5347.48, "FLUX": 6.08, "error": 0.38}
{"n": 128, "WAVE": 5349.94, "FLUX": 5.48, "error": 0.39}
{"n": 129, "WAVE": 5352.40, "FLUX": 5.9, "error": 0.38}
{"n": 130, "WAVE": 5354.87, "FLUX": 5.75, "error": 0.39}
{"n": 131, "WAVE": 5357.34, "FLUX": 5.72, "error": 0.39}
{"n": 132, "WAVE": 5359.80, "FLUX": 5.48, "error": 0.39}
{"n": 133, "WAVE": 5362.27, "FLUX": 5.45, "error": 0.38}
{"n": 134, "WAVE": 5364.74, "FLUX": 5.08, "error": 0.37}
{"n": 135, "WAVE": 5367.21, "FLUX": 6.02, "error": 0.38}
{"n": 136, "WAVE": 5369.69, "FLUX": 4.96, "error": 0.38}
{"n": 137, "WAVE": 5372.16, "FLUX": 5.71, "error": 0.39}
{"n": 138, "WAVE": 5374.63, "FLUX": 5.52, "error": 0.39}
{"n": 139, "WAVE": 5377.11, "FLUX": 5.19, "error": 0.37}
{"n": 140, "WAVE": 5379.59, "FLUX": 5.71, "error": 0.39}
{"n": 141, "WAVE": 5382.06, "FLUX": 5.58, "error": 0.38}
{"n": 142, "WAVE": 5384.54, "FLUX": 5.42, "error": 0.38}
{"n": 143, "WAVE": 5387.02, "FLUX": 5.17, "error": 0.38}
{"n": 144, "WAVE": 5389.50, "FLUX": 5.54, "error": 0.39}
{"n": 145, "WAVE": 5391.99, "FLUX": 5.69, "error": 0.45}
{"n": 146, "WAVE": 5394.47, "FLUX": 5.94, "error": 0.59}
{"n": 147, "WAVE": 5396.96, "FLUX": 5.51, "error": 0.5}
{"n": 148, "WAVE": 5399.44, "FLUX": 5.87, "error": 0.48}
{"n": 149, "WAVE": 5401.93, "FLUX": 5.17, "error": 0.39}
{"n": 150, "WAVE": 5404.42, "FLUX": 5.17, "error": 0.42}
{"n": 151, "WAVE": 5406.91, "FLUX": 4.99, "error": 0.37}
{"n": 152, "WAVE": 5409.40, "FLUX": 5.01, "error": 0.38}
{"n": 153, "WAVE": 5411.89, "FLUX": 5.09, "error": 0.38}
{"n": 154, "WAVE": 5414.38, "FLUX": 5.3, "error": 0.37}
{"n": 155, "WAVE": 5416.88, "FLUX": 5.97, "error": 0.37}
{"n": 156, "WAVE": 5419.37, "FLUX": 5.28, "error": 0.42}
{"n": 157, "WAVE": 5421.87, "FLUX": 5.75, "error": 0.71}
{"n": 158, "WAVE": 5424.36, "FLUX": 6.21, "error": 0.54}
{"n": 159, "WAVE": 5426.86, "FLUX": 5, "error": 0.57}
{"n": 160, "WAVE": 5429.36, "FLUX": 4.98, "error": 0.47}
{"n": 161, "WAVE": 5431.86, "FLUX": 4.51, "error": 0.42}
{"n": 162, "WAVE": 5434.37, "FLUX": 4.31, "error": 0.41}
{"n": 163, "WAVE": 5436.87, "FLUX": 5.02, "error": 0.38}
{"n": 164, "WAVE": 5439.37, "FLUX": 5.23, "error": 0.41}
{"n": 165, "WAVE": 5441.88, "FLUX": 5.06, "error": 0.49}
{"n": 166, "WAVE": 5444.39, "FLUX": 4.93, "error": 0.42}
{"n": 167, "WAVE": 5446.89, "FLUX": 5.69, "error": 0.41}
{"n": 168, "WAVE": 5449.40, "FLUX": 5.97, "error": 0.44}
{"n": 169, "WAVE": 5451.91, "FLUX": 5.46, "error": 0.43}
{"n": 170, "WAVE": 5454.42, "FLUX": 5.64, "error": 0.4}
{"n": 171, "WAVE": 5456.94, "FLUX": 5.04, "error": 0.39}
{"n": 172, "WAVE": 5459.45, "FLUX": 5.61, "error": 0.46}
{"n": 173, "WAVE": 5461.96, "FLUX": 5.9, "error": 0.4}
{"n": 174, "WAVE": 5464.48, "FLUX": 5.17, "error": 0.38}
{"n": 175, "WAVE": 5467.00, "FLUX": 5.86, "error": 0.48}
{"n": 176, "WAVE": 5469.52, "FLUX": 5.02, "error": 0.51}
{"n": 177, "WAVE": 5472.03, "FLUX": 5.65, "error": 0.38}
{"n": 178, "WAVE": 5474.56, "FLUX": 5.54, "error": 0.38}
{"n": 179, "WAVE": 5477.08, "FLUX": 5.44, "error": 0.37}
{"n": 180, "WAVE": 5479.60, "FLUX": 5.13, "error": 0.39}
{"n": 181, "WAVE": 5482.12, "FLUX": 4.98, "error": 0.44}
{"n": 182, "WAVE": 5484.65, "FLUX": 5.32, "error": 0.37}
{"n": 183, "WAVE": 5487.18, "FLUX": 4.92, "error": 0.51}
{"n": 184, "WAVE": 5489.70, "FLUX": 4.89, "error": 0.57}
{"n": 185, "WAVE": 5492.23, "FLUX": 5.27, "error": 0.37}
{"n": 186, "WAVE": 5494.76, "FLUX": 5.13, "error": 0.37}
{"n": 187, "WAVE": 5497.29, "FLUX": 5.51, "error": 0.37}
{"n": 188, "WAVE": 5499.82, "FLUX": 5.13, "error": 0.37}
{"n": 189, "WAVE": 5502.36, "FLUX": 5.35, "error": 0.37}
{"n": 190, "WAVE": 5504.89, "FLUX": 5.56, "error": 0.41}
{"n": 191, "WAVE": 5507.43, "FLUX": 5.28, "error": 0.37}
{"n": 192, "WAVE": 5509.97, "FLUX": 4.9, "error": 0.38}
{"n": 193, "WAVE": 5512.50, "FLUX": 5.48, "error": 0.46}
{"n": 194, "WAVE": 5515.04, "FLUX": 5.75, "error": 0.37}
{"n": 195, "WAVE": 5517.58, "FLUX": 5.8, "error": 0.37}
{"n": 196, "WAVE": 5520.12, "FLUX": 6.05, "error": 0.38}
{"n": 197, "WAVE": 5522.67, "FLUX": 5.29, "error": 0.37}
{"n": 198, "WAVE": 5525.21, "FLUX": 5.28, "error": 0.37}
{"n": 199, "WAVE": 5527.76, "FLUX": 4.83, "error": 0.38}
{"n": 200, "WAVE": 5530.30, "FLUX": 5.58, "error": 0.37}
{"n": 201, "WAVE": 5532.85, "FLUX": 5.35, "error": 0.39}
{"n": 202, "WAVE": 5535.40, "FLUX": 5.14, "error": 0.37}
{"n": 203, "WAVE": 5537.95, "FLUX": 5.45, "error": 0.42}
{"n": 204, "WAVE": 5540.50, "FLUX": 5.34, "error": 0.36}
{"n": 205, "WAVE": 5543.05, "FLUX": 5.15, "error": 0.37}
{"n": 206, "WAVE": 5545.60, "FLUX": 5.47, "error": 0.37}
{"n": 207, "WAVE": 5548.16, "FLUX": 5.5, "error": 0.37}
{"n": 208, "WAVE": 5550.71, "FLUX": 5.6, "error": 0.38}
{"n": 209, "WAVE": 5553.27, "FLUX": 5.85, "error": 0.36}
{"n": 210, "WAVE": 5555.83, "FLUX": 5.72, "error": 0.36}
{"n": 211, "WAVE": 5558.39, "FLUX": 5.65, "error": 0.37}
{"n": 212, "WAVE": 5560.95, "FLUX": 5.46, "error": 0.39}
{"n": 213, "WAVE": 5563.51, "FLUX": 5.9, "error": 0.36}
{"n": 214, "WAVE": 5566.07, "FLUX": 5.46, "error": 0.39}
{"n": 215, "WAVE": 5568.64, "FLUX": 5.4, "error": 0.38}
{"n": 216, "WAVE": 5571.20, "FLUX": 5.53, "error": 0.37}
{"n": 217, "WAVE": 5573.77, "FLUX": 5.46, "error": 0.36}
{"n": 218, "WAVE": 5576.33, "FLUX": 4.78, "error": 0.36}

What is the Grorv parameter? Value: 1.70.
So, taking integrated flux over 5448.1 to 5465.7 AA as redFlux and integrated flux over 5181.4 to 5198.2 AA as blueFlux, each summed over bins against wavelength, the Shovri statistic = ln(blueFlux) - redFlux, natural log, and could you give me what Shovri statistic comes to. -93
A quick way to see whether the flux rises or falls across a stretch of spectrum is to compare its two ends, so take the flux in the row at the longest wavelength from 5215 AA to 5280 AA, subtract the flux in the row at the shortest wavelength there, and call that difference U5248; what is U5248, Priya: 0.2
